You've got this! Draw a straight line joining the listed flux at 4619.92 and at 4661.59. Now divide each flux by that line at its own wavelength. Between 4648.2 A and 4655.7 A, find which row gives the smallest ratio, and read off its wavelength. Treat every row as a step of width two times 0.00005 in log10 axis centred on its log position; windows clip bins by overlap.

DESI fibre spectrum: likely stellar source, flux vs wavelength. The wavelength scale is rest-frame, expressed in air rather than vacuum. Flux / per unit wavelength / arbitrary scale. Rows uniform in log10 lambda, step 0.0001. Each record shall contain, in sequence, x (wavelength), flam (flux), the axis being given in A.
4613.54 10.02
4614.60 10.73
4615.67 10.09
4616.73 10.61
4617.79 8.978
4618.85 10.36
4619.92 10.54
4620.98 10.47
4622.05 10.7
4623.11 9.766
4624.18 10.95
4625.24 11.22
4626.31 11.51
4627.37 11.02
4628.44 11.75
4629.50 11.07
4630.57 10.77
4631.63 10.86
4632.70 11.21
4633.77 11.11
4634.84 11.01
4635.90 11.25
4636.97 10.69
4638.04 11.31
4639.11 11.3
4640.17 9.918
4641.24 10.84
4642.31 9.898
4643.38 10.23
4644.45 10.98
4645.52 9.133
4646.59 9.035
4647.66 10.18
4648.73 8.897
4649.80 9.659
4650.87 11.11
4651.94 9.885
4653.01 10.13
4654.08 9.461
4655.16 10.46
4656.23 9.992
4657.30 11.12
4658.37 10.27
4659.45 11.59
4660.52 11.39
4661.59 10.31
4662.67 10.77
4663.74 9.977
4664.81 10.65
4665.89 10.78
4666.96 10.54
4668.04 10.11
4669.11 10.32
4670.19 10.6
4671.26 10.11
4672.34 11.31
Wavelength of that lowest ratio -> 4648.73 A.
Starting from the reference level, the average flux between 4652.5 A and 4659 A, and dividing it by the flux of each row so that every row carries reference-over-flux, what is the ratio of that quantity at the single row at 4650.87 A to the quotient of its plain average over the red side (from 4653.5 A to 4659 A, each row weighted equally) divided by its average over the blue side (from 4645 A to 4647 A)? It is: 1.04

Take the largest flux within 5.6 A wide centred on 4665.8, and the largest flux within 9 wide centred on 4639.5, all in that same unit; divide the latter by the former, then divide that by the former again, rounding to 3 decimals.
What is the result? 0.097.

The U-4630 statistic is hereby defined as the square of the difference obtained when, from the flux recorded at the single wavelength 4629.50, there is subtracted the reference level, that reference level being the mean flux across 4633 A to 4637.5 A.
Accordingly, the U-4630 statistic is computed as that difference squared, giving 0.00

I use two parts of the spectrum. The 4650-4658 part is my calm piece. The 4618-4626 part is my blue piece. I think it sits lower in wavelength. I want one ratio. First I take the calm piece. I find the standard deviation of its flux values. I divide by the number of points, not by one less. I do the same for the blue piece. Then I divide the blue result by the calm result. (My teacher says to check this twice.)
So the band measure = 0.74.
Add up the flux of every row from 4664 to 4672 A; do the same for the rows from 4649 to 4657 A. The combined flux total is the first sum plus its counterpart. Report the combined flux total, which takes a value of 143.8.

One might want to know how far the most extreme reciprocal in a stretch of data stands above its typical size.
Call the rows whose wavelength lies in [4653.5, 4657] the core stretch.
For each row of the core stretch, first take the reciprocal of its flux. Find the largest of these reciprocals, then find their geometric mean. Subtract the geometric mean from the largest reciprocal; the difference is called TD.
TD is 0.005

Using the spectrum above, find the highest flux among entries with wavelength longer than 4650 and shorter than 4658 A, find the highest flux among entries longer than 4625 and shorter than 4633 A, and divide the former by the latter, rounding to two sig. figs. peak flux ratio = 0.95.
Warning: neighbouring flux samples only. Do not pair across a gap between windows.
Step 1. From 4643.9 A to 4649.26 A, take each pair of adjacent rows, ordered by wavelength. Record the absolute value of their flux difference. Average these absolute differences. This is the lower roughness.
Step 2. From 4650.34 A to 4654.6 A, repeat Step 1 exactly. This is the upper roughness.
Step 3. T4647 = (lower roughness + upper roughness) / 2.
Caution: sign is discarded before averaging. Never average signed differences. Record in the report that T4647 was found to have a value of 0.90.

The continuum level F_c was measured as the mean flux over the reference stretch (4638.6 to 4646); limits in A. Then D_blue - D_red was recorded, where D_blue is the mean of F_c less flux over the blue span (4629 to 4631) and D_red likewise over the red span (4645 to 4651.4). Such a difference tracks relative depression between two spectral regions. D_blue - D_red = -1.3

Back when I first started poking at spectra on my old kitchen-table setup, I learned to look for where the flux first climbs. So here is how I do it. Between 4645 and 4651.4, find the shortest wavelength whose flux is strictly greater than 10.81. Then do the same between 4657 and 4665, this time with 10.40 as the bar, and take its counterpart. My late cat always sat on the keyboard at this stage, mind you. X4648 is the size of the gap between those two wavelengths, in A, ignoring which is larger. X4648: 6.4 A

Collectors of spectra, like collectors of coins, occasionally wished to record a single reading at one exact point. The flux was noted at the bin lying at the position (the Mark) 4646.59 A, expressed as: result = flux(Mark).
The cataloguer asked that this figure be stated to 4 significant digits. 9.035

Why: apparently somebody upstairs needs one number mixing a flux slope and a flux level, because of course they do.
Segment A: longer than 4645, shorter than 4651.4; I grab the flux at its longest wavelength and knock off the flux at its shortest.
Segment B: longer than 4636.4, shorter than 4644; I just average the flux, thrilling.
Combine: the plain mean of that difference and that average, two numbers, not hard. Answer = 6.29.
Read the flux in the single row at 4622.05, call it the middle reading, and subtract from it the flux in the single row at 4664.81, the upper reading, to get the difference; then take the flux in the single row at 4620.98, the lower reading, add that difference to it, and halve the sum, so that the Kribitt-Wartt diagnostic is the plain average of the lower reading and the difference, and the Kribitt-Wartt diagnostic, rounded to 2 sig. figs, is 5.3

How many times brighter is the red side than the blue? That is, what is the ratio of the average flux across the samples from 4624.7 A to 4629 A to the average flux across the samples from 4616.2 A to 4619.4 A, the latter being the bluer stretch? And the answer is 1.14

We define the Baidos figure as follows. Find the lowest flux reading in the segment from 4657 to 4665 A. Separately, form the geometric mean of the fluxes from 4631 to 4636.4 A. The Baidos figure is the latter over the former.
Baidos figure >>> 1.11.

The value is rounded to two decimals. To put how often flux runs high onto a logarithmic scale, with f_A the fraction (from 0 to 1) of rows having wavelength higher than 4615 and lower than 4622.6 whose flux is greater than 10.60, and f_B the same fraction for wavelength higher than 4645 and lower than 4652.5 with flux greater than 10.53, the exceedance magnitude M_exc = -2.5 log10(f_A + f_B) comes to 0.92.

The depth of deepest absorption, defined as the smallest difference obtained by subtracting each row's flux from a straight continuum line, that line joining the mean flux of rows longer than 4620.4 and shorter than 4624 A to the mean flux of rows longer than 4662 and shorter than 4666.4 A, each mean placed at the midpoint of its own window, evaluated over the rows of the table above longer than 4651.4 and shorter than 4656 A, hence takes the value 0.03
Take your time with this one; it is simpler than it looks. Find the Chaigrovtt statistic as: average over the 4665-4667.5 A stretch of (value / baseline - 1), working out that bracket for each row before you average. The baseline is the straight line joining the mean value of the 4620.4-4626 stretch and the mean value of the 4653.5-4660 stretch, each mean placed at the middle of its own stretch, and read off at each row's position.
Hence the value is 0.02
